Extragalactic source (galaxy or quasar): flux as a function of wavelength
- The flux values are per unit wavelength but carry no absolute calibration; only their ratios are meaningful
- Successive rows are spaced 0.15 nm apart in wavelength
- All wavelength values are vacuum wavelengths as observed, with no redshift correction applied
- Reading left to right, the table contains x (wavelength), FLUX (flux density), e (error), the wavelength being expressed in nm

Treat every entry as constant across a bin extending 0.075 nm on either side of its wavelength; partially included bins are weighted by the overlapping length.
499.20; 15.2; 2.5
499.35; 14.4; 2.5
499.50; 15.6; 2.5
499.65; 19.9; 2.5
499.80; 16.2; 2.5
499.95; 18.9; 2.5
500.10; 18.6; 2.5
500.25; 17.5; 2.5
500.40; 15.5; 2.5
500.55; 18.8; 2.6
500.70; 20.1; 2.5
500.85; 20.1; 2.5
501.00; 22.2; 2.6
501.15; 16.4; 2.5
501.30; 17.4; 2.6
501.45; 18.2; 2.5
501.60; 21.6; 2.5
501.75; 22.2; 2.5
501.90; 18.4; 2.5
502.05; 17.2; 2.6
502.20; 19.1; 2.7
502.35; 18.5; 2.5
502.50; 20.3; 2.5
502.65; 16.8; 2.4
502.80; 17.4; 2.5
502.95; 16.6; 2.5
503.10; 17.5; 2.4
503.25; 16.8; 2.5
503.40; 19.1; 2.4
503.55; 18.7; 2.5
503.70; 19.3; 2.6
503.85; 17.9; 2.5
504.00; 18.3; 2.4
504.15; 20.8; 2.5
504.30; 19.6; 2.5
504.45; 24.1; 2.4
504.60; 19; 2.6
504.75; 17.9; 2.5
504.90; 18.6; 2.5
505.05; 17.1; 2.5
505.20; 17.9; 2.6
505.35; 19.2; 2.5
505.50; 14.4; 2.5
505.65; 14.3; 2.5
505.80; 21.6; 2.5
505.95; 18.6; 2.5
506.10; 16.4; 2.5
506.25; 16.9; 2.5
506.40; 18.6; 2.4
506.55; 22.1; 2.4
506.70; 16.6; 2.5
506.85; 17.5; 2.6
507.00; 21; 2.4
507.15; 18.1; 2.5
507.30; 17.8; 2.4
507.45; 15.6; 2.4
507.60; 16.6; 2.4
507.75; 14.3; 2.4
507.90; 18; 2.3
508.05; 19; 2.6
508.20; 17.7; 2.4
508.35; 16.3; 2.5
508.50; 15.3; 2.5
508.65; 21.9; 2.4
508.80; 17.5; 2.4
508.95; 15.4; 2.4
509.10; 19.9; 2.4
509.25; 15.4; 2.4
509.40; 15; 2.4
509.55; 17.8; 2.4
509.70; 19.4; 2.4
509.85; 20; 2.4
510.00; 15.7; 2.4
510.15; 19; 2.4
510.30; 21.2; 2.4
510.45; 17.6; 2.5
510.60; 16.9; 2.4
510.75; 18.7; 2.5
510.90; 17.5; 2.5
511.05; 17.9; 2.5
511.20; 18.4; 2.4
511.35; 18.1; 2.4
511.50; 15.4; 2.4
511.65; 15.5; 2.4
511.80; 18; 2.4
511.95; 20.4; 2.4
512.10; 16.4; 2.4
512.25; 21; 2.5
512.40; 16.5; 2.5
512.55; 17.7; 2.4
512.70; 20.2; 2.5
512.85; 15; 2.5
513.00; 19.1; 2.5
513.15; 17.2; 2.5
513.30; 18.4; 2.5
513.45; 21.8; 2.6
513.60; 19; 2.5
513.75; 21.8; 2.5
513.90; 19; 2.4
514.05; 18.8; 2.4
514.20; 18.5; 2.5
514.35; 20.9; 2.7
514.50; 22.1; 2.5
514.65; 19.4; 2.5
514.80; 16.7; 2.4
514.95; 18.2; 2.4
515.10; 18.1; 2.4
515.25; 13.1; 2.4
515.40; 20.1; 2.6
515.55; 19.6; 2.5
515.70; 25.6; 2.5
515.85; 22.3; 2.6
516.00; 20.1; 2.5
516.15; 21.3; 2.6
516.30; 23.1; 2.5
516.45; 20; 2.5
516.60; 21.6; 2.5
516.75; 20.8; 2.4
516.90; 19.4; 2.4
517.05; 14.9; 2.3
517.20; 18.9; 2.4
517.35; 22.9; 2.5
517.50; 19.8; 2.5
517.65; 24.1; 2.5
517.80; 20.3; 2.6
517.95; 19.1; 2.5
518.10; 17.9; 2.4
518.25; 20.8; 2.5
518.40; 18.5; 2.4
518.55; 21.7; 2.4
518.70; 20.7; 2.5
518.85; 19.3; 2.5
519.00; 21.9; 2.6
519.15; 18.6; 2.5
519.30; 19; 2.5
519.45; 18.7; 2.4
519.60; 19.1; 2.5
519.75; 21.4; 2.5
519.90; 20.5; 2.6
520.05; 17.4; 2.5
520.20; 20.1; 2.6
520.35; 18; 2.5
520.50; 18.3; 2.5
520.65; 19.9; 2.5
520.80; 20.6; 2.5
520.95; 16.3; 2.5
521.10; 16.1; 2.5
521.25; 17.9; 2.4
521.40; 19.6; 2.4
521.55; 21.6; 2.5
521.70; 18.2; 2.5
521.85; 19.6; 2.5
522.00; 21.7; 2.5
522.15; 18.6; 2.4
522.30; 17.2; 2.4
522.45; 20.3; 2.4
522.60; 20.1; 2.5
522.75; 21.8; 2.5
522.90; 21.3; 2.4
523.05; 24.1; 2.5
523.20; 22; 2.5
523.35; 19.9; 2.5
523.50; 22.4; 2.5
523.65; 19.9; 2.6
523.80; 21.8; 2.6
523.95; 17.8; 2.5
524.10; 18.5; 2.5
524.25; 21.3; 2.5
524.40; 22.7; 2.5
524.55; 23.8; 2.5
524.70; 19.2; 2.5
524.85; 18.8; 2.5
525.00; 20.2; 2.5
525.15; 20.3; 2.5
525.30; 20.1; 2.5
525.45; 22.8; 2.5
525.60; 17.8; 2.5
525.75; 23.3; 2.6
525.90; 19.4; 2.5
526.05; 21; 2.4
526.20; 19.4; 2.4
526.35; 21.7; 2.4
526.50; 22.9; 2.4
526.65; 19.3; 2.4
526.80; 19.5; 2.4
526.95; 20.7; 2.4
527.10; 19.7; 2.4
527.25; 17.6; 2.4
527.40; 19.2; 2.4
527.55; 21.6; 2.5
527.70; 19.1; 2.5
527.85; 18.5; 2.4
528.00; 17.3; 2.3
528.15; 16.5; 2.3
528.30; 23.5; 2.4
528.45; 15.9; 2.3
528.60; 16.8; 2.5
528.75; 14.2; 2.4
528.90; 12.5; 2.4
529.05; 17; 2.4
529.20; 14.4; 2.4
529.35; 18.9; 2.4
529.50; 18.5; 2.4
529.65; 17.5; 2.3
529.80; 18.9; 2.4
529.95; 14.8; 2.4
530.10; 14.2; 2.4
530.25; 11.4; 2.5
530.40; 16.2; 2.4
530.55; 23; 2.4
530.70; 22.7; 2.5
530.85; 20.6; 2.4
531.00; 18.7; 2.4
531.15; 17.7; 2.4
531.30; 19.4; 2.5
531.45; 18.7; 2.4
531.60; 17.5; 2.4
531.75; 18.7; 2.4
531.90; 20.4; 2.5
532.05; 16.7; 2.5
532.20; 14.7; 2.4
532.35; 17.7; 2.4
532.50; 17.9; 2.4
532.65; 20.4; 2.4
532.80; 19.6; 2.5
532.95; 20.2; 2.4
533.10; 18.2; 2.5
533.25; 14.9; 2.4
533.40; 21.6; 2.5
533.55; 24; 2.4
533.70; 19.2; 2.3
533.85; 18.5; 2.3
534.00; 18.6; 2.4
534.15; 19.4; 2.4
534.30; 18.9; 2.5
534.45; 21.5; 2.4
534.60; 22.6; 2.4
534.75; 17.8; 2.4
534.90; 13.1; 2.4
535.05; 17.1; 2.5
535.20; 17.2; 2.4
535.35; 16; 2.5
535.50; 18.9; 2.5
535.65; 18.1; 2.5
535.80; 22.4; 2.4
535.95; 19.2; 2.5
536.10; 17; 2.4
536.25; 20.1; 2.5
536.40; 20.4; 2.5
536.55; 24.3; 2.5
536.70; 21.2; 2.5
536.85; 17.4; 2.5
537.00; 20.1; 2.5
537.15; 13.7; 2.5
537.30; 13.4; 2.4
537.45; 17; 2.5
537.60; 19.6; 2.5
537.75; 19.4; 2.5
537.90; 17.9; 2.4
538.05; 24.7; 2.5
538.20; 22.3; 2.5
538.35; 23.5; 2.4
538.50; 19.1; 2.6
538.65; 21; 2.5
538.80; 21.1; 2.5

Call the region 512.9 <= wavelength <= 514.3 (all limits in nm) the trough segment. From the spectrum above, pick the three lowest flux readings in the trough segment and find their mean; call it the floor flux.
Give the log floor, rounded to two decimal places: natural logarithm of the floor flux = 2.89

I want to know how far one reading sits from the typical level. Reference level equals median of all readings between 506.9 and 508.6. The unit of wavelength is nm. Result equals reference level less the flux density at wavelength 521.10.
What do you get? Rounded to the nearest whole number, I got 2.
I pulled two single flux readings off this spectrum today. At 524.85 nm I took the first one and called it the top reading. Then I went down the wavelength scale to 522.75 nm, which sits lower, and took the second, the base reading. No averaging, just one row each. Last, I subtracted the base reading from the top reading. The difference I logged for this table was -3.0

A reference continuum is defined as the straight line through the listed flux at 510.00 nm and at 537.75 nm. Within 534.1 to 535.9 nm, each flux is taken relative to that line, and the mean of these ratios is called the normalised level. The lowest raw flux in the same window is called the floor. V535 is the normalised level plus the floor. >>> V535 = 14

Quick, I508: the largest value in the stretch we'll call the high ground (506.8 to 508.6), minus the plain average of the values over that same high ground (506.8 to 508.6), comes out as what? 3.7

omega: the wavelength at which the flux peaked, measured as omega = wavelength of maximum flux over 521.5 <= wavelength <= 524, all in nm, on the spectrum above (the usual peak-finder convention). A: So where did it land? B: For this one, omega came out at 523.05 nm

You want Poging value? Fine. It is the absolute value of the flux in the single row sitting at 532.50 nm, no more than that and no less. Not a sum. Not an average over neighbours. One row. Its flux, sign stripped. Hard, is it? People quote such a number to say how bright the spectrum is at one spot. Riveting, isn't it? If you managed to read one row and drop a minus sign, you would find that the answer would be 17.9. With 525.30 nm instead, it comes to 20.1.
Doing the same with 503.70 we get 19.3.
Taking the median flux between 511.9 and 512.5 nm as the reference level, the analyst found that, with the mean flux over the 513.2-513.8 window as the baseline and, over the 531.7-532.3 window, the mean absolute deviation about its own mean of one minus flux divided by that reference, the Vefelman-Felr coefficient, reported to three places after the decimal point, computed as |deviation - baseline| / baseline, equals 0.995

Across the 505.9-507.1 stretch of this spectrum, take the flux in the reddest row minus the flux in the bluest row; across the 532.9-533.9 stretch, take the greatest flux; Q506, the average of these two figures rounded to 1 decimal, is 13.2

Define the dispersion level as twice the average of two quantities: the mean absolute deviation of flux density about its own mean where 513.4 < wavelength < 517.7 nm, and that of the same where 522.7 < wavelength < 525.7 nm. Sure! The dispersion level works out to 3.5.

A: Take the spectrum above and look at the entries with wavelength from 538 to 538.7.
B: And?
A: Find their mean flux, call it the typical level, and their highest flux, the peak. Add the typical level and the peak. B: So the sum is 47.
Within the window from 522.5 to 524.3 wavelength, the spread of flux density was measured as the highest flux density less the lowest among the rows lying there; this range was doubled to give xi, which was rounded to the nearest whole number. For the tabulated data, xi 13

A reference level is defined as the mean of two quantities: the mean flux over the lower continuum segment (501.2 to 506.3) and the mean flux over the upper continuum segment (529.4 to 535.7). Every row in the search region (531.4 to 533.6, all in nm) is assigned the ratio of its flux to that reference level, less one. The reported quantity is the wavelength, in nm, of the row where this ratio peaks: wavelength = 533.55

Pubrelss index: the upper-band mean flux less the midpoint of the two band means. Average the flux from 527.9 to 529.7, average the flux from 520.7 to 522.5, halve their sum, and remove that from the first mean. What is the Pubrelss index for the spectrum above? -1.0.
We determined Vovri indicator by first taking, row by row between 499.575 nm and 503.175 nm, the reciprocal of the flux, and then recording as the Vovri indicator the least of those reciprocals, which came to 0.045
